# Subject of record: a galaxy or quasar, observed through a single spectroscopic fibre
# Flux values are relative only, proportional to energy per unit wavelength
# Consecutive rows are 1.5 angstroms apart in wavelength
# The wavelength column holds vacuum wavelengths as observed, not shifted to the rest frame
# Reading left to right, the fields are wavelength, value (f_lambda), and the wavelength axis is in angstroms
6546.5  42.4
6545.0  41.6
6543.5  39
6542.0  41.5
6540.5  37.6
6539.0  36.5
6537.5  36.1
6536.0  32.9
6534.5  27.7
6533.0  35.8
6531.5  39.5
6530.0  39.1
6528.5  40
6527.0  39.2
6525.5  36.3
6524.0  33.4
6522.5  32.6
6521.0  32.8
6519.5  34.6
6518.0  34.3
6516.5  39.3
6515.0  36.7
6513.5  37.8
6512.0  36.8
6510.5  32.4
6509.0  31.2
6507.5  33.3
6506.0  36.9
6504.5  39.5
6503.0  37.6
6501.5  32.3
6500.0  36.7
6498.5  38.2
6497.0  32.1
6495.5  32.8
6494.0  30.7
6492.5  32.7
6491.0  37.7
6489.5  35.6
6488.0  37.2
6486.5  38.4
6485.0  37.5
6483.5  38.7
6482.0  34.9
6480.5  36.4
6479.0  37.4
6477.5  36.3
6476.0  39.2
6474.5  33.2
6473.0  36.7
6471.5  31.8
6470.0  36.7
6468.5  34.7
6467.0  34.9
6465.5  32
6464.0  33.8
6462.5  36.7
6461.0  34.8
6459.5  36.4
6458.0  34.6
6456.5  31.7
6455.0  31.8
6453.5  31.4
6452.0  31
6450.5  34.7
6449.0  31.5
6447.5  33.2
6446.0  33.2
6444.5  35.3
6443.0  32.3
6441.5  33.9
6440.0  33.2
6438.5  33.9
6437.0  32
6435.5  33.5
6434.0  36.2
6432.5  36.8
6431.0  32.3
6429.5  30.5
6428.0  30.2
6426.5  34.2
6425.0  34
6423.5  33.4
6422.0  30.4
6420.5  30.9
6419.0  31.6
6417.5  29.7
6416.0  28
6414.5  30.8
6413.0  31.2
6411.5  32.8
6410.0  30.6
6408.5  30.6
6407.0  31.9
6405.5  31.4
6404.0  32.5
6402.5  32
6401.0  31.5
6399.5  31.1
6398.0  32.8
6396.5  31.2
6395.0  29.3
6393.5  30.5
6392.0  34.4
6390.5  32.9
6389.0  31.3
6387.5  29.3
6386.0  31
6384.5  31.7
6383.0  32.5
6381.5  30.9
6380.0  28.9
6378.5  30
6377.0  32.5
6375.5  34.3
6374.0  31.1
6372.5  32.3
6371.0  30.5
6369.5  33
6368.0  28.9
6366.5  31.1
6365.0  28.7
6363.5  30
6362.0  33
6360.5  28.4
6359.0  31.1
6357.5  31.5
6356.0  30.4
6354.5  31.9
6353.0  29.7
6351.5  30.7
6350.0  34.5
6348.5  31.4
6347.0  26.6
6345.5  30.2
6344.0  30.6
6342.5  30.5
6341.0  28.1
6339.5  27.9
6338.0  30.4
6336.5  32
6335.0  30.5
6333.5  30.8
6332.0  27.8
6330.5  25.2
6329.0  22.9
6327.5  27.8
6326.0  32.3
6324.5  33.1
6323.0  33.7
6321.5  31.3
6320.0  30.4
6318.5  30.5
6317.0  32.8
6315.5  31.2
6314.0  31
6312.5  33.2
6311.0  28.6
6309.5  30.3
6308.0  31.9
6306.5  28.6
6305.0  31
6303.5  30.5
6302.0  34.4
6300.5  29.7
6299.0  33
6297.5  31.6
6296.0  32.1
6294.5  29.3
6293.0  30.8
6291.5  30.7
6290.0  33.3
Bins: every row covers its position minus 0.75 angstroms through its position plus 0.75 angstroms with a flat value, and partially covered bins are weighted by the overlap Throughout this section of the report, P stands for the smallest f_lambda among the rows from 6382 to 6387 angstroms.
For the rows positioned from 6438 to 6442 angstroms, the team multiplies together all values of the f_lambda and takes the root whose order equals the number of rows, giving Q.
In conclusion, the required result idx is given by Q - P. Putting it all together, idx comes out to 3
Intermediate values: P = 31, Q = 33.7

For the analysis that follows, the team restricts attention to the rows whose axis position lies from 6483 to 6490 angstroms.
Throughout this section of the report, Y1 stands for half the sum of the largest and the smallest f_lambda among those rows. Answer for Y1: 37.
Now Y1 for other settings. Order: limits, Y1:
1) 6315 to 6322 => 32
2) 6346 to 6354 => 31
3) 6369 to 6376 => 32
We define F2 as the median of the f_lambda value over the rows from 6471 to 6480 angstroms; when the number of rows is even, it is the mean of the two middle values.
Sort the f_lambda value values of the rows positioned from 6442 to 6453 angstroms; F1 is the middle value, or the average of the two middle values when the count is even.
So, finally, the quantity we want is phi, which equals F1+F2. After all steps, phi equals 70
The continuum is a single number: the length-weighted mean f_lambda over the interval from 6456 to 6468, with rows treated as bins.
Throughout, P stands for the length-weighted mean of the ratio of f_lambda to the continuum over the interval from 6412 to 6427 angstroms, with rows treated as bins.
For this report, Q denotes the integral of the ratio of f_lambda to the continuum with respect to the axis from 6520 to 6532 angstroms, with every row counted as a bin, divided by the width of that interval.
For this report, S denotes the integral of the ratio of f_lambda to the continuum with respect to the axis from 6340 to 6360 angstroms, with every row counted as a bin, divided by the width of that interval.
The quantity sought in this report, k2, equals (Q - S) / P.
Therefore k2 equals 0.19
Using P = 0.91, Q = 1.06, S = 0.89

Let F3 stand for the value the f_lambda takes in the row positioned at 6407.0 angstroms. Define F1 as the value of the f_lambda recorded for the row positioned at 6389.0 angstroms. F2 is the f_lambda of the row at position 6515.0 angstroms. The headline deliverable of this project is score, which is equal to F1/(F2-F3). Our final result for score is 7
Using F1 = 31.3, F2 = 36.7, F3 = 31.9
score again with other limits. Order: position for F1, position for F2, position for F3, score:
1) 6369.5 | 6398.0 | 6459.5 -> -9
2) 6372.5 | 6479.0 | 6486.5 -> -32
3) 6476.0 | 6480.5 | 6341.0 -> 5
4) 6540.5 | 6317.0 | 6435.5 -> -54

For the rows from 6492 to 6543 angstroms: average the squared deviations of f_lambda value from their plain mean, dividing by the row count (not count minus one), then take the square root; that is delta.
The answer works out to 3.2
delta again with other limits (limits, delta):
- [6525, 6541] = 3.4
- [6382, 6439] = 1.8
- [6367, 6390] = 1.5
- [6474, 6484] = 1.9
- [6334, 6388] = 1.7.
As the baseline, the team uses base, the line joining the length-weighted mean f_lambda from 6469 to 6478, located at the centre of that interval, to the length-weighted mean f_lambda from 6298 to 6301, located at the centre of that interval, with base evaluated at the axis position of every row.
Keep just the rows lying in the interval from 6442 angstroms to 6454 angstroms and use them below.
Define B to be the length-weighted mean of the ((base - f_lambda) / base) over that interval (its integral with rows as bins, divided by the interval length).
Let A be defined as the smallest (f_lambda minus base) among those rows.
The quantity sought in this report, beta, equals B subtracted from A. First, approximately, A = -4.1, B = 0.061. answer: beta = -4.2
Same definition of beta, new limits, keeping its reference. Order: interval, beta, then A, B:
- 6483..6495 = -5.4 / -5.4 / 0.001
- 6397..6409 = -3.5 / -3.5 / 0.065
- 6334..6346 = -4.6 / -4.6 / 0.075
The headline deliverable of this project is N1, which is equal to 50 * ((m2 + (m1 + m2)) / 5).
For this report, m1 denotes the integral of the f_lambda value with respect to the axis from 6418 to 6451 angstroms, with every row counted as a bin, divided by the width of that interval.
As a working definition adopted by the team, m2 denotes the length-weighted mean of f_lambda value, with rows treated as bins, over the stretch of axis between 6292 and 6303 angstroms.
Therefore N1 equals 960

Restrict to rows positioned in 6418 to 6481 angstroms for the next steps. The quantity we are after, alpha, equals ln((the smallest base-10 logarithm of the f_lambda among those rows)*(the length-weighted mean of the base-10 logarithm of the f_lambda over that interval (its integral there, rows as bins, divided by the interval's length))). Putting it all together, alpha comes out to 0.82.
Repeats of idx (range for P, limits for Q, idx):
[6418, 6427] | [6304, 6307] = -1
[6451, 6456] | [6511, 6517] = 7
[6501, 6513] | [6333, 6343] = -1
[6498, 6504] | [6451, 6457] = -1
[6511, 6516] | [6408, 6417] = -6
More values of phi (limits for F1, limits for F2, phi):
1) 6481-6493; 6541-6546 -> 79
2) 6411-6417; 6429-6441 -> 64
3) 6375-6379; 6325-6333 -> 60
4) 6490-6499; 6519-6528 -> 67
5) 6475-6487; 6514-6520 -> 73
